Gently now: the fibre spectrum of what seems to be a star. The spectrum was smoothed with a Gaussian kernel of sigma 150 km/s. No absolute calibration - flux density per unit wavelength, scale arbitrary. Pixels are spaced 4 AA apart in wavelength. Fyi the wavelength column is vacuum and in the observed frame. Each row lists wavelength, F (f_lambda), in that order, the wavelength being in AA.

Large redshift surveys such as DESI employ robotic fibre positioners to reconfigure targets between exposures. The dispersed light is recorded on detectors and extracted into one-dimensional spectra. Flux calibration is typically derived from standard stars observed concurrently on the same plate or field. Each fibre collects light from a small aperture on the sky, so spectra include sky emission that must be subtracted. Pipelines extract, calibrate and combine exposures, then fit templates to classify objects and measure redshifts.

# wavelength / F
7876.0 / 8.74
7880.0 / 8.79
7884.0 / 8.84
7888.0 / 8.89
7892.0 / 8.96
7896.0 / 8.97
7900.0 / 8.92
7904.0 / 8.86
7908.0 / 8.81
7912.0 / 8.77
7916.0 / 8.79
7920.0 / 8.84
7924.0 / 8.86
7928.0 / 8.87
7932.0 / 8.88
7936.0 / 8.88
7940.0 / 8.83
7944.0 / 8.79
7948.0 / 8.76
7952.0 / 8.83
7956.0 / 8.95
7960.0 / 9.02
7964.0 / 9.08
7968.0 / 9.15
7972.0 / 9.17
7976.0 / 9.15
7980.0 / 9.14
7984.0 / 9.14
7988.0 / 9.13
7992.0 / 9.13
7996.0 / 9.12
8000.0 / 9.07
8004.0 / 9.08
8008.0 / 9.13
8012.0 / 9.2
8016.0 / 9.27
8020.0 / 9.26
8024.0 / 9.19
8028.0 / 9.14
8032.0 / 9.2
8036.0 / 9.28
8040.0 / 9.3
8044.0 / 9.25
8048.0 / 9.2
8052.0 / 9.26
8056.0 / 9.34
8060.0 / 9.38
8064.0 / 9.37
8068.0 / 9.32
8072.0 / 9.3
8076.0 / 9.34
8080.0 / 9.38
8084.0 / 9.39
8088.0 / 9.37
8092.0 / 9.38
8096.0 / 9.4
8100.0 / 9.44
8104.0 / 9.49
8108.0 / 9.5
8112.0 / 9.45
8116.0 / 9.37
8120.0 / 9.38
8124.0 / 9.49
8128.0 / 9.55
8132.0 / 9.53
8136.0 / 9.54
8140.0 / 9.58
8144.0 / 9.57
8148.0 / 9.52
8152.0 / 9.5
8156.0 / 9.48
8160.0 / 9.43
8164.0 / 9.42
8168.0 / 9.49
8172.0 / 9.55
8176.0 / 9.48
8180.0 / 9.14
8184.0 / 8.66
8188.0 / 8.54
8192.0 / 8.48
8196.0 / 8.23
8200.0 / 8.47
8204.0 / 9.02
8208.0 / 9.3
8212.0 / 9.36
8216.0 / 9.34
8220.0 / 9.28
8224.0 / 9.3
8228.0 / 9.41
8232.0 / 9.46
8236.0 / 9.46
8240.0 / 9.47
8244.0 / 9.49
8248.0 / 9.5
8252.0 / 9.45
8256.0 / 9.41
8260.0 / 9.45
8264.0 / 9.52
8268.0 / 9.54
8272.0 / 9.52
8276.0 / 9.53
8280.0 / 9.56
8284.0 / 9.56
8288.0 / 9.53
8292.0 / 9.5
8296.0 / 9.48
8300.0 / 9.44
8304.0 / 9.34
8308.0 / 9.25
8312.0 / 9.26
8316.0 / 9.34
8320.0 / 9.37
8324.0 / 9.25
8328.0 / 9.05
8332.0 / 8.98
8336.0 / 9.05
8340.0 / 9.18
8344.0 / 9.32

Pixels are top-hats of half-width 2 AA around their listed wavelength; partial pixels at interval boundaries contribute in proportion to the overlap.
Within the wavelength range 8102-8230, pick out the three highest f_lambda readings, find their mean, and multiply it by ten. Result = 95.7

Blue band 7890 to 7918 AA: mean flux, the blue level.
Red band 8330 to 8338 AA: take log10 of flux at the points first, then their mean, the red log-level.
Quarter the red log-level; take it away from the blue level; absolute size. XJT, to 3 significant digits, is 8.63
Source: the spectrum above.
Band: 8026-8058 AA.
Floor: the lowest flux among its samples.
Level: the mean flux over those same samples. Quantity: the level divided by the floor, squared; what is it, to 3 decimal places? 1.023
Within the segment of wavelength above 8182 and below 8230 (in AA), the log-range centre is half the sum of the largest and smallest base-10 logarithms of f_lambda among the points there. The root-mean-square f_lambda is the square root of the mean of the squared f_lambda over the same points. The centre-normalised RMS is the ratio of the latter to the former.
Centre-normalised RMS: 9.49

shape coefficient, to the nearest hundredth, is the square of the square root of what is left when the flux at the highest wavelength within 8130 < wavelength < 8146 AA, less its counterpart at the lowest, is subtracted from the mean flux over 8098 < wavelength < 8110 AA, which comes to 9.44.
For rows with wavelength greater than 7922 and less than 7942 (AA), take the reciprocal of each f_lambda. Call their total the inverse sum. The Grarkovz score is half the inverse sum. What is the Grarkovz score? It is 0.28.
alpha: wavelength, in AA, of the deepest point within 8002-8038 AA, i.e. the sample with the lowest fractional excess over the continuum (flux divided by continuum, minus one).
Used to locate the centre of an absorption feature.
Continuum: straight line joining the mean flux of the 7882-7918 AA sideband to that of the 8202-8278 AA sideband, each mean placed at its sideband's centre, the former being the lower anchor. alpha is 8004.0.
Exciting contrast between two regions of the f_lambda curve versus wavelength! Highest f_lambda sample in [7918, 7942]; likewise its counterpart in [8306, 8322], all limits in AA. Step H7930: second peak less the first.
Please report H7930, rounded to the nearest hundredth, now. 0.49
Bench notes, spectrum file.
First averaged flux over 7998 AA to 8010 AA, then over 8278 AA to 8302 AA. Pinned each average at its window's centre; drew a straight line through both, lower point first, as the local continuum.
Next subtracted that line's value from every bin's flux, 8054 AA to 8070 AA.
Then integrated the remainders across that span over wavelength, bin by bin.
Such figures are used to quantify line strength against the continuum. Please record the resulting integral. 2.8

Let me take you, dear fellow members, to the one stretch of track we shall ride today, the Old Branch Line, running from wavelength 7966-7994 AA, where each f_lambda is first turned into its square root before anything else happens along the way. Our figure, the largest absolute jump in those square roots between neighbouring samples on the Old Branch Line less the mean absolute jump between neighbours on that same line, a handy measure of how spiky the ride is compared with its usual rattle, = 0.0017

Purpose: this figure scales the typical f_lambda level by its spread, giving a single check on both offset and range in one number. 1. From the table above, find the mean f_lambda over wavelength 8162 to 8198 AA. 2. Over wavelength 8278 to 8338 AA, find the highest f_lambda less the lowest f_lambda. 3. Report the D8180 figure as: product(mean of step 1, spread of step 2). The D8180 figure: 5.2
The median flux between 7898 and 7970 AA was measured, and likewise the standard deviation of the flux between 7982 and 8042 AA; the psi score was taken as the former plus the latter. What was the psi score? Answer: 8.93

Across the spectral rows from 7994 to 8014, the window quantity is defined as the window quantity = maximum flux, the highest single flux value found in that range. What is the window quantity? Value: 9.2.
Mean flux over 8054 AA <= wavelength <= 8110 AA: 9.39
